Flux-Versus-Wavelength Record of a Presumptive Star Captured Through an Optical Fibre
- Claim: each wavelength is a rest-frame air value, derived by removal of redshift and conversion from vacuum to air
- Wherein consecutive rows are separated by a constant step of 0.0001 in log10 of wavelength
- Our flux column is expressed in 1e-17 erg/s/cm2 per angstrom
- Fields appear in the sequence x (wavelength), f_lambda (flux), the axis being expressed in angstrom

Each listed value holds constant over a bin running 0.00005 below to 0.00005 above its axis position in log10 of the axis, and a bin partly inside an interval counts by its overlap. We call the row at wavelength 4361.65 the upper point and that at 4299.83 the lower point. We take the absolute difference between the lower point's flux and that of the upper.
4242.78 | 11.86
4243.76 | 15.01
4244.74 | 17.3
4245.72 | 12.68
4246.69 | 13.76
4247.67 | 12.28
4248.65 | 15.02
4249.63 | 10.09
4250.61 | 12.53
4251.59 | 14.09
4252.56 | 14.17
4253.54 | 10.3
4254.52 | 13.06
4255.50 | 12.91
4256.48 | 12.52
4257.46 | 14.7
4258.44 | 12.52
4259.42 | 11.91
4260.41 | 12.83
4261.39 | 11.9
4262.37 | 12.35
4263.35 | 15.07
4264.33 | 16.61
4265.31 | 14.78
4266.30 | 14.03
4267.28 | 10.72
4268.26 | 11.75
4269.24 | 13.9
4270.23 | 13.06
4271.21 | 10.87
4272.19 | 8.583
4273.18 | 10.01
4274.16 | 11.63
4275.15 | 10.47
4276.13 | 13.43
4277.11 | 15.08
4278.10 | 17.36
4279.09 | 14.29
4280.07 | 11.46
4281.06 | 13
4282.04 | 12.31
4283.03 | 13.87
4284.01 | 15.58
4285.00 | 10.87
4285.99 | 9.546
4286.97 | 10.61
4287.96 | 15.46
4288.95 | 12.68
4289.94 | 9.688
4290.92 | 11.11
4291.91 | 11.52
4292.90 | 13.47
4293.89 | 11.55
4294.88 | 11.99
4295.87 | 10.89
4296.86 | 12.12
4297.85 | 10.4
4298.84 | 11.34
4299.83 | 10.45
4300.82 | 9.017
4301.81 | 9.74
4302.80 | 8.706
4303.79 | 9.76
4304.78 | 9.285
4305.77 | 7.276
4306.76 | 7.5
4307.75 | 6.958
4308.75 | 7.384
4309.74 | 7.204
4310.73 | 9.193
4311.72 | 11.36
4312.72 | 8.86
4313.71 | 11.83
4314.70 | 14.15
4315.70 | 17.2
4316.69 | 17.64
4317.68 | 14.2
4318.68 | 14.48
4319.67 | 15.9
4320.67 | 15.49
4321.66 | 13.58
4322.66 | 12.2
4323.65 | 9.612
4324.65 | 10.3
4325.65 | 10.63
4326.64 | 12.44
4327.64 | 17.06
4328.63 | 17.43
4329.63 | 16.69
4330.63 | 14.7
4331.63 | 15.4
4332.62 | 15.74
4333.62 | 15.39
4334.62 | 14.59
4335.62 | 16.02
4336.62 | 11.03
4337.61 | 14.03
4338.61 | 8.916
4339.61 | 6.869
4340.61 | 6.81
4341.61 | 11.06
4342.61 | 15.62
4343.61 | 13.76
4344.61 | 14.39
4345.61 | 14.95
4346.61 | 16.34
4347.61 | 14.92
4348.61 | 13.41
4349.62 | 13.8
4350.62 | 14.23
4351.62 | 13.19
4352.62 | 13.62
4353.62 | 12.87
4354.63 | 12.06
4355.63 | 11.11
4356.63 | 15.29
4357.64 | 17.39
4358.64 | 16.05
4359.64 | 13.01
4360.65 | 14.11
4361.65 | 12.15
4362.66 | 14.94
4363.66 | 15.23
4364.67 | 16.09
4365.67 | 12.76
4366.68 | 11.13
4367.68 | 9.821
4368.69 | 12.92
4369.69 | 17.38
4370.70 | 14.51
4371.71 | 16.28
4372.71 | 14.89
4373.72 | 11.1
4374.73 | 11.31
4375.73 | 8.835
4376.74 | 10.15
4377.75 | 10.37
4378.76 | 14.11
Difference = 1.7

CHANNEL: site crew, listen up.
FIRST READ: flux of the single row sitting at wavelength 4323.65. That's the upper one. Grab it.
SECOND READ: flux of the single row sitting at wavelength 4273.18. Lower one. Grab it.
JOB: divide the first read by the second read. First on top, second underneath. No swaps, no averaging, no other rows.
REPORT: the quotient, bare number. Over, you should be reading 0.96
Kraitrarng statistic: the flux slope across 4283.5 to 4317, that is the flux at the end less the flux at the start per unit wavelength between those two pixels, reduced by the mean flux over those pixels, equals -10.9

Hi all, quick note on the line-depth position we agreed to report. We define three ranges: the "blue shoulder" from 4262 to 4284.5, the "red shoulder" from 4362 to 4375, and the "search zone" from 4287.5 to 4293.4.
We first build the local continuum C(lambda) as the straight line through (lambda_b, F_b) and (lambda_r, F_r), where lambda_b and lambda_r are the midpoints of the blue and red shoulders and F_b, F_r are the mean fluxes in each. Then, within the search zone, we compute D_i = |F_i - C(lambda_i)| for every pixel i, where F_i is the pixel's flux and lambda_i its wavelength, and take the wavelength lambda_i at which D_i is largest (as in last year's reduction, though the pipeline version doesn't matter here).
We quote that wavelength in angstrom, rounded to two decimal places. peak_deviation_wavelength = 4289.94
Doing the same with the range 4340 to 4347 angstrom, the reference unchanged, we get 4340.61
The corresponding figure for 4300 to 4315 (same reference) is 4307.75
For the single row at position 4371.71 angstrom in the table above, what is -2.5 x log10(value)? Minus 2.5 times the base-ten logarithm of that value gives -3.03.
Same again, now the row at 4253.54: -2.53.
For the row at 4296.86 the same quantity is -2.71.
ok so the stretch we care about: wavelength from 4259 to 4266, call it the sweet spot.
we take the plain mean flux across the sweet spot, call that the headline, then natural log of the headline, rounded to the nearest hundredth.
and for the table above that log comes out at 2.61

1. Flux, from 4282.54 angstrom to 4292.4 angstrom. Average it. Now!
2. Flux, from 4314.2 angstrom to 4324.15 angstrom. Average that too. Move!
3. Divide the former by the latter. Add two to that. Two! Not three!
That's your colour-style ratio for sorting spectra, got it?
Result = 2.84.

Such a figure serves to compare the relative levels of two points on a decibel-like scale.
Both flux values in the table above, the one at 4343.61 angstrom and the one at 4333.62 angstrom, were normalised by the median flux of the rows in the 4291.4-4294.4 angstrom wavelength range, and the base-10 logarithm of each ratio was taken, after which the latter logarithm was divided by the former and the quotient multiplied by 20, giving 33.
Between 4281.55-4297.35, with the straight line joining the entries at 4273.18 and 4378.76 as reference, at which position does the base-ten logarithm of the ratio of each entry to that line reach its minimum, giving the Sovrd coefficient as 4285.99 angstrom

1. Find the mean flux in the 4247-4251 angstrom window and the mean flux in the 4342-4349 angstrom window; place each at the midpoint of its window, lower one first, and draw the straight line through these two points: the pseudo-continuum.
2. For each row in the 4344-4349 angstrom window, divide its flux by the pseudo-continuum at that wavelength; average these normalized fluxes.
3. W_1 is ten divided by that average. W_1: 10.0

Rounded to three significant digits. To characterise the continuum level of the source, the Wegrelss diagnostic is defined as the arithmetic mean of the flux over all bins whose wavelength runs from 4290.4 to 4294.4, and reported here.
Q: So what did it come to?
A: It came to 11.9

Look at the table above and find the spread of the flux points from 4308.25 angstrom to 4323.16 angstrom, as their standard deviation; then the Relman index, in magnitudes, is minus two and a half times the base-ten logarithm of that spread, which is -1.3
